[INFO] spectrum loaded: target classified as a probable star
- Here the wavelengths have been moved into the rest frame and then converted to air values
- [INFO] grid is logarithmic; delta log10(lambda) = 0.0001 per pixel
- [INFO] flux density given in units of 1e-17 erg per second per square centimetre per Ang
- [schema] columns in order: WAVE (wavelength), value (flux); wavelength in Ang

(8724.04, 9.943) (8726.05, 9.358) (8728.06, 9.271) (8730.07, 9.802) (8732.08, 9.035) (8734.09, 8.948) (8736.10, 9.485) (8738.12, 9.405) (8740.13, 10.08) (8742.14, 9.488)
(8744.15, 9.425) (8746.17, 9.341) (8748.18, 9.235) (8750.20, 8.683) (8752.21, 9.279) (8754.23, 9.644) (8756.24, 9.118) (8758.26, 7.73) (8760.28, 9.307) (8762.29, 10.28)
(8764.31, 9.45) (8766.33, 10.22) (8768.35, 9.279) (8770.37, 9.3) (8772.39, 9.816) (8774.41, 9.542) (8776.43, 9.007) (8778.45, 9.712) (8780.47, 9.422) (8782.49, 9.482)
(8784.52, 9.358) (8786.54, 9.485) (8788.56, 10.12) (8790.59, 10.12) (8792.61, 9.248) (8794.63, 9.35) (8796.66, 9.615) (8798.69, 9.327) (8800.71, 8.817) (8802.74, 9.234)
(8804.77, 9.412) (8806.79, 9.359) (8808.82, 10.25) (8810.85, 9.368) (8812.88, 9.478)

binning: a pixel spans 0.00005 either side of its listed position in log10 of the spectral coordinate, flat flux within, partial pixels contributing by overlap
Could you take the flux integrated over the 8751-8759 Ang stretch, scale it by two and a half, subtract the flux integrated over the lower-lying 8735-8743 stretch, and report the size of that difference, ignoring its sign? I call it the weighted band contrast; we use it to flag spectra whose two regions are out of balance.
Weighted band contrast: 103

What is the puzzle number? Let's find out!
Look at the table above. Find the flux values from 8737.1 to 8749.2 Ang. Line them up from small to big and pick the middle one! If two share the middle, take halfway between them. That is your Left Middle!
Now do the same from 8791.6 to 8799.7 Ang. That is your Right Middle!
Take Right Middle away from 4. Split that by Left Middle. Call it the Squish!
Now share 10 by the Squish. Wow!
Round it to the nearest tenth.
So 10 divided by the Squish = -17.6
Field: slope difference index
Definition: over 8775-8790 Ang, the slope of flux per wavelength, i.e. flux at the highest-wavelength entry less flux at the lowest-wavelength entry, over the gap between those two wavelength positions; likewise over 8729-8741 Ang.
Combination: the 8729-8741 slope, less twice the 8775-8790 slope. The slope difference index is -0.16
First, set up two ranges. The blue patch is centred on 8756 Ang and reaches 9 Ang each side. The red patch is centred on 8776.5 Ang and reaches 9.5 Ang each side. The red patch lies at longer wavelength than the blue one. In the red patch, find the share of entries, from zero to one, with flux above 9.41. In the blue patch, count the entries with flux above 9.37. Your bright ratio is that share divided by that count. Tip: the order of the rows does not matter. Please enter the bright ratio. 0.185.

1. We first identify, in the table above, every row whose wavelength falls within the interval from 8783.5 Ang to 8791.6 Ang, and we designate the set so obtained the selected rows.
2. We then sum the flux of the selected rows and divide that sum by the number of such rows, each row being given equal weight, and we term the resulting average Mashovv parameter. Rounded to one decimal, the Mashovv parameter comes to 9.8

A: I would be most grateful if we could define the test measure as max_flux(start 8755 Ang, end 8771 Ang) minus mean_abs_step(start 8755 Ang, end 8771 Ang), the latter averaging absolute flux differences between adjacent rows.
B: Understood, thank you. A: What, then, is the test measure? 9.35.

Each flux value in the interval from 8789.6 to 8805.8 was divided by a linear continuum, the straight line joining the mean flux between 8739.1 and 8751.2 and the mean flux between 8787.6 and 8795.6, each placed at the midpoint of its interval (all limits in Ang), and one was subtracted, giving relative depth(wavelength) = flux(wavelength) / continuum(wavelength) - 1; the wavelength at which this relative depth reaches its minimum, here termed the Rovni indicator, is 8800.71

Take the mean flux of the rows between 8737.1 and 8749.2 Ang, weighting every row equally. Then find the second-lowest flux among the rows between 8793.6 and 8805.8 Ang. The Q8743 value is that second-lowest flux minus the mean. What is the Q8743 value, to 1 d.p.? -0.3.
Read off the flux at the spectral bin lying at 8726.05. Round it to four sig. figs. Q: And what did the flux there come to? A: 9.358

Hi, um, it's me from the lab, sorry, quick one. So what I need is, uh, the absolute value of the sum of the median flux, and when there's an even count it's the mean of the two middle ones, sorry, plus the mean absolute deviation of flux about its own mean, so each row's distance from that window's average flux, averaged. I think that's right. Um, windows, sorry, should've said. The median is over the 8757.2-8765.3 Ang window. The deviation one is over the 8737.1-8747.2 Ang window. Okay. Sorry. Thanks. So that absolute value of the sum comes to 9.59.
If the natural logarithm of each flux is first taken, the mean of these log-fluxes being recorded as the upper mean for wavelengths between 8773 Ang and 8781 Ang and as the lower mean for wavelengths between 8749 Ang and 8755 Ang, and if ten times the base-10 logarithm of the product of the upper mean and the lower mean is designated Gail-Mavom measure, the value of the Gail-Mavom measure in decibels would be 6.97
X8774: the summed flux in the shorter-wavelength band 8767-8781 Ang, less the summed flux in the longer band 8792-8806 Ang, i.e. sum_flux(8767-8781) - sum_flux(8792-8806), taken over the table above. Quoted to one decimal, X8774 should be 1.1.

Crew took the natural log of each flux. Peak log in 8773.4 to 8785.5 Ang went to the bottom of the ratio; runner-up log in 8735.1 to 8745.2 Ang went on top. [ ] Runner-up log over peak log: 0.99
